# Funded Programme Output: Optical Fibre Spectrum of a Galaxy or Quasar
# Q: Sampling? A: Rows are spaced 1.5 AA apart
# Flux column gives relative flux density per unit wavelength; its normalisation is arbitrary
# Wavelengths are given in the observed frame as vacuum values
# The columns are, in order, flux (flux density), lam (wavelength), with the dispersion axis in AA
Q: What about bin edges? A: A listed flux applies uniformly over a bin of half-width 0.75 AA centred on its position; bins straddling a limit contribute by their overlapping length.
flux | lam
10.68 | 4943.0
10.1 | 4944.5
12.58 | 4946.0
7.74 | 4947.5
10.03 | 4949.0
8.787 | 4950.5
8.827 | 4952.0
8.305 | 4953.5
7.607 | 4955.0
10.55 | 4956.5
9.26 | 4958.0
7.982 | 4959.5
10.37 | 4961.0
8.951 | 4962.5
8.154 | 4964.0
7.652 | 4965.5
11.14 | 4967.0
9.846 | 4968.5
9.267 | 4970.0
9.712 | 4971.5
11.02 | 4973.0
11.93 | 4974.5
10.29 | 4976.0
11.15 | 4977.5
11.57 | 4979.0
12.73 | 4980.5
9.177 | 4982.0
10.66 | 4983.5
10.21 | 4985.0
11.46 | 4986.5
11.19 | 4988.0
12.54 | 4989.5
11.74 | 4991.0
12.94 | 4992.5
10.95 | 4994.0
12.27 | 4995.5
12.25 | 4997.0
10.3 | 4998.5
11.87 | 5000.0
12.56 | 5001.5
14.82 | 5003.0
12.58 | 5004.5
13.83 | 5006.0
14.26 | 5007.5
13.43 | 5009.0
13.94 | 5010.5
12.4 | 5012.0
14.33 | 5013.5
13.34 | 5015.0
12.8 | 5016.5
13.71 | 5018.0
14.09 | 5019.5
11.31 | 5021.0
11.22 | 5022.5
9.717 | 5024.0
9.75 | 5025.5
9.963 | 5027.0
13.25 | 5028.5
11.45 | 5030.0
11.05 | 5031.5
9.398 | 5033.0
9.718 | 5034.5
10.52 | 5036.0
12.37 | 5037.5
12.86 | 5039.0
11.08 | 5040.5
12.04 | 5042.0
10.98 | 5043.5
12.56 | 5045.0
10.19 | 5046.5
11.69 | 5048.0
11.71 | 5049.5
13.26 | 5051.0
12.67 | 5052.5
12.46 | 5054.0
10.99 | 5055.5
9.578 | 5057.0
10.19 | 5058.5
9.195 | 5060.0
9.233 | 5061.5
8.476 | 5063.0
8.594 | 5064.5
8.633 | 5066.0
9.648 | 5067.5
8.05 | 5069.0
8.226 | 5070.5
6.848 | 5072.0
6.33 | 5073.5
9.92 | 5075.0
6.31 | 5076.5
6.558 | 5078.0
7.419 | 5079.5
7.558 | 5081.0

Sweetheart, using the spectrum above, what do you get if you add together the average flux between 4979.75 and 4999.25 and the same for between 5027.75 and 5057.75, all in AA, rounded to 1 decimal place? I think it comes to 22.9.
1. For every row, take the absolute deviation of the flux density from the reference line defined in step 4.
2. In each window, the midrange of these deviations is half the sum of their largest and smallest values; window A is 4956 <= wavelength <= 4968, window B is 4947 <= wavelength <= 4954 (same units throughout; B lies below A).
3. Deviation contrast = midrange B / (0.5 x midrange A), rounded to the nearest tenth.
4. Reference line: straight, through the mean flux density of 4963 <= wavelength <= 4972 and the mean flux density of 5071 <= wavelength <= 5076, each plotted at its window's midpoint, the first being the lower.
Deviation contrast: 2.3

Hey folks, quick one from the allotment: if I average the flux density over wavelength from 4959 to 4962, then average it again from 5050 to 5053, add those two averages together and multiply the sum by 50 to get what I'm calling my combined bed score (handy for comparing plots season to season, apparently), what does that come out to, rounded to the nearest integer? 1107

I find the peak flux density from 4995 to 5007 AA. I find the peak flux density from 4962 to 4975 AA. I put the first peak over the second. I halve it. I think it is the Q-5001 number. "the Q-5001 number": 0.621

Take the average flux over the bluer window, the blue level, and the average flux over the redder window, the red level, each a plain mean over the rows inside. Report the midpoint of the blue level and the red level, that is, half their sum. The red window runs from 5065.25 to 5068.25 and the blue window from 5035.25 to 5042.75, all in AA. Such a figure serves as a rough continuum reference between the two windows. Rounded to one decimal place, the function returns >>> 10.5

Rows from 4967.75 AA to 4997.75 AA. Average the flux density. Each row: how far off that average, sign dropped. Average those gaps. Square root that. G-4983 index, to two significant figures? 0.96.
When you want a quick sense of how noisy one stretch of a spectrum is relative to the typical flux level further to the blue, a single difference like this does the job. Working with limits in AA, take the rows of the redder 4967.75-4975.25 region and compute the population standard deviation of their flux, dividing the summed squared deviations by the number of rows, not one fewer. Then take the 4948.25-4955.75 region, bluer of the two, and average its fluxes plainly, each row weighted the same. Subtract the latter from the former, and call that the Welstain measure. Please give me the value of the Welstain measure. -7.7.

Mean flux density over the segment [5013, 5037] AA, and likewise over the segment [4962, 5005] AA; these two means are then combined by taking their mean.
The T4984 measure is 11.33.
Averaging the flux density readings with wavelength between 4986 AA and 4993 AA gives 12.0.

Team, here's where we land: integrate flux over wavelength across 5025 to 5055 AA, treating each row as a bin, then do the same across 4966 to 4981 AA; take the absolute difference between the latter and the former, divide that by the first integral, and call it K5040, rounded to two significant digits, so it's 0.53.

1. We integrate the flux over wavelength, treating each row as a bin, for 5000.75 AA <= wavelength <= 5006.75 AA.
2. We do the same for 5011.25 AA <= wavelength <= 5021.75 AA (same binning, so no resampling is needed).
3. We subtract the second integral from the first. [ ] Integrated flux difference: -57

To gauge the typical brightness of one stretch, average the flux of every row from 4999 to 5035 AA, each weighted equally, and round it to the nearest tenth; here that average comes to 12.3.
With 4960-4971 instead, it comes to 9.3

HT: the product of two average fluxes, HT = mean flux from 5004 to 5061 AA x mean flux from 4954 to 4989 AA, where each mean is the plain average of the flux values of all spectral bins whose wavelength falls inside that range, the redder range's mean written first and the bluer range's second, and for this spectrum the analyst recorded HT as 119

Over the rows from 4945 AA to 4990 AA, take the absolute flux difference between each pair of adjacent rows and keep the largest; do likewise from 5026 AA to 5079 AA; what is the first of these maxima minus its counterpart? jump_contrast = 1.2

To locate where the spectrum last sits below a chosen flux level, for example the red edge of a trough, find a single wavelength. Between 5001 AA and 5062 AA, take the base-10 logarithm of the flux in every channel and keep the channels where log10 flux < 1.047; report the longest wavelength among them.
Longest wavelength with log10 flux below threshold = 5061.5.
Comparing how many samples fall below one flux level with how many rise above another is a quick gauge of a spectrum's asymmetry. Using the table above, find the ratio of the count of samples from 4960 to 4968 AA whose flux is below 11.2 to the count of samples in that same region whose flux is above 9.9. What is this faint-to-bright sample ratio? 2.5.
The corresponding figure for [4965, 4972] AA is 5.0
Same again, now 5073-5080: 5.0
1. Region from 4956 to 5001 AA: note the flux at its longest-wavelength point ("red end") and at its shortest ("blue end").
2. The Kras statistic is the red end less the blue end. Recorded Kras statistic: 1.3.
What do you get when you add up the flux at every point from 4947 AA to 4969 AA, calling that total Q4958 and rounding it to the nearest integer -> 135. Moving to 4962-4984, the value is 153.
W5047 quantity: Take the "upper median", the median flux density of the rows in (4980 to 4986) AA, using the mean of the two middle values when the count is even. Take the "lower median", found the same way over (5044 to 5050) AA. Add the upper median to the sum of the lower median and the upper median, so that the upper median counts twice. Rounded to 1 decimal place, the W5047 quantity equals 32.6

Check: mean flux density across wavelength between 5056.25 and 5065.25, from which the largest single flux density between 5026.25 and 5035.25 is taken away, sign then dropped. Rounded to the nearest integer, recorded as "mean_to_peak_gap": 4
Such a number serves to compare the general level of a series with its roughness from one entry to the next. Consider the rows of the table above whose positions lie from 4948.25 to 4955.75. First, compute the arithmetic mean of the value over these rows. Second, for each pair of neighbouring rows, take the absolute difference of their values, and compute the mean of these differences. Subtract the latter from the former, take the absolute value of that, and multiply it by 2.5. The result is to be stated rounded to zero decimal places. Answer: 20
